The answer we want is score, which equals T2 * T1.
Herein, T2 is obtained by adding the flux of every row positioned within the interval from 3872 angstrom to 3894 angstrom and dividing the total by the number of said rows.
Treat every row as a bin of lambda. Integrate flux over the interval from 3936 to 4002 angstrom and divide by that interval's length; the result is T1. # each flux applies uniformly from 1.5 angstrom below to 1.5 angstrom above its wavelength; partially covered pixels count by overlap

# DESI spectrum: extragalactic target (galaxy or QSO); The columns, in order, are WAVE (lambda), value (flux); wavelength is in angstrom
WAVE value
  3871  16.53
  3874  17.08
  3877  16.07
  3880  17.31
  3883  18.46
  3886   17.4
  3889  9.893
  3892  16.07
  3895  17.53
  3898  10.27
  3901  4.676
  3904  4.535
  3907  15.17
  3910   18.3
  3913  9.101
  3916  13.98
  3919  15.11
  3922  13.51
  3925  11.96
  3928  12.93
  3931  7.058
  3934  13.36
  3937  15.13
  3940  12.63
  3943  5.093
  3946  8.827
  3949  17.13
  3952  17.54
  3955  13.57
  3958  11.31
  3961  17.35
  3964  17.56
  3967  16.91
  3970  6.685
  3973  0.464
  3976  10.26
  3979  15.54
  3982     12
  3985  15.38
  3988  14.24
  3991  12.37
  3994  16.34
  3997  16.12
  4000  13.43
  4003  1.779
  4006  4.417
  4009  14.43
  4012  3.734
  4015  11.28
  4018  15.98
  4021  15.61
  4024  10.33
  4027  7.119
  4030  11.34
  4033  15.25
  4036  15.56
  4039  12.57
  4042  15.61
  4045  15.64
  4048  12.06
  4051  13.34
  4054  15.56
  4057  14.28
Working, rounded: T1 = 12.9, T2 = 16.0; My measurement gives 207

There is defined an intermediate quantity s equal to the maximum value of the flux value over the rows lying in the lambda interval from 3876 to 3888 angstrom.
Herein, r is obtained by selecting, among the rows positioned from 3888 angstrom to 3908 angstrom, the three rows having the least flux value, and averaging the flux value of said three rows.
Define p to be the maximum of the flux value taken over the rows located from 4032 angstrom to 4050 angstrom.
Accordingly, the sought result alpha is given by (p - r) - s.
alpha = -9.2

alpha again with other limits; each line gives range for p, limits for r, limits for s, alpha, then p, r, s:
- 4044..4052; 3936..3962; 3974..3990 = -8.3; 15.64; 8.4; 15.54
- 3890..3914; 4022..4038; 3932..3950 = -8.4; 18.3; 9.6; 17.13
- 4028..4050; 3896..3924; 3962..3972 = -8.0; 15.64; 6.1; 17.56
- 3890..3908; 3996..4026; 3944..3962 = -3.3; 17.53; 3.3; 17.54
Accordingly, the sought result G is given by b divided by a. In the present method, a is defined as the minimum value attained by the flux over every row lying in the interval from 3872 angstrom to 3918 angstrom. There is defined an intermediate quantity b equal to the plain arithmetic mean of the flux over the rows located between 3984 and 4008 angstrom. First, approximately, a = 4.535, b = 11.8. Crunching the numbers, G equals 2.6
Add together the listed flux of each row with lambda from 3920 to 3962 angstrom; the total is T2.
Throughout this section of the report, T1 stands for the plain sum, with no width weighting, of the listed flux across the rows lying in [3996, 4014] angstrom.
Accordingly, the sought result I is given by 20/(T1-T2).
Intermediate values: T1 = 54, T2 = 177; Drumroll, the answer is -0.16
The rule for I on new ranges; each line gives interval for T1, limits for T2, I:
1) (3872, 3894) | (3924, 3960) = -0.58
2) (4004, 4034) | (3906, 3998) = -0.07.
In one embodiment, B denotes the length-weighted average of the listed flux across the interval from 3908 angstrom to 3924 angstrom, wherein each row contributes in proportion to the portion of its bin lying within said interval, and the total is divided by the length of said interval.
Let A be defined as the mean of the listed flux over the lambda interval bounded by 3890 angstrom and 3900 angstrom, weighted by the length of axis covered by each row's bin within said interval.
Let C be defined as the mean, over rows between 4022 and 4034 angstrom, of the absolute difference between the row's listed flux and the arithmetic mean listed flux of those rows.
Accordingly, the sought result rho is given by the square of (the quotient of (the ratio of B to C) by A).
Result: 0.19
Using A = 14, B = 14.0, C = 2.3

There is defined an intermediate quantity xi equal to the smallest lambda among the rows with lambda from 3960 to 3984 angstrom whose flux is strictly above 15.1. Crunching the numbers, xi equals 3961 angstrom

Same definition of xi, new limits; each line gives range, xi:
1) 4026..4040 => 4033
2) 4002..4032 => 4018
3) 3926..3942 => 3937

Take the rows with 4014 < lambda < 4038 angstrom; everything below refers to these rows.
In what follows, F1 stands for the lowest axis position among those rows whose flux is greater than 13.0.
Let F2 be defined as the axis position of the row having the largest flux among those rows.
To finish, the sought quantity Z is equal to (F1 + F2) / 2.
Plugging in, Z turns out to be 4018.0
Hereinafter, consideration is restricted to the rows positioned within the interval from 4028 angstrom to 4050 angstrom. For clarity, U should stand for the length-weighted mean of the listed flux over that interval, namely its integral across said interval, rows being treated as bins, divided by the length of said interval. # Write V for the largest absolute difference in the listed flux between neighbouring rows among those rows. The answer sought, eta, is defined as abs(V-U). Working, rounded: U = 14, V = 4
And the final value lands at 9.9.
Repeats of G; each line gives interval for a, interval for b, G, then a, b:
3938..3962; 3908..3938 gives 2.6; 5.093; 13.0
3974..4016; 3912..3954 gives 7.0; 1.779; 12.4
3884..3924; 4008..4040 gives 2.7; 4.535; 12.1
